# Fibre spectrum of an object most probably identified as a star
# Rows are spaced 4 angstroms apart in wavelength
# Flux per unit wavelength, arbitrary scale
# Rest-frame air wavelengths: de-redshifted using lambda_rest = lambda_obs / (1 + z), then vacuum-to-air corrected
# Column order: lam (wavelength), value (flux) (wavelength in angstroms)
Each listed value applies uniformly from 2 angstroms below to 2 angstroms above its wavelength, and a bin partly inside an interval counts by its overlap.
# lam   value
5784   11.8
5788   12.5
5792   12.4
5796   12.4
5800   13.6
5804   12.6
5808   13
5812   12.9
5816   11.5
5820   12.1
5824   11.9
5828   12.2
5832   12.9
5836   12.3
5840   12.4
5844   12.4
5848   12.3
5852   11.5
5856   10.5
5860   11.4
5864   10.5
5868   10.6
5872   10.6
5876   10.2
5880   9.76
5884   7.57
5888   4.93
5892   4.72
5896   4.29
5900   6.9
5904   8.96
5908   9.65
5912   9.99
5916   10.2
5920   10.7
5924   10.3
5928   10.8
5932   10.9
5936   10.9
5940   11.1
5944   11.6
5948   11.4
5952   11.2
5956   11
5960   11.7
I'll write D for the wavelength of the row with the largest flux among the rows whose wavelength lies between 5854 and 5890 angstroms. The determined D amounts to 5860 angstroms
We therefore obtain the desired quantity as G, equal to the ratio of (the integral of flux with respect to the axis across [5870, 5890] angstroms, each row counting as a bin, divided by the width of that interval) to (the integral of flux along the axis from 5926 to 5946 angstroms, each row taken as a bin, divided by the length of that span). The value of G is 0.78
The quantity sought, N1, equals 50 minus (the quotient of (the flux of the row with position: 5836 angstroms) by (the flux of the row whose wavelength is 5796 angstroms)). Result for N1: 49.0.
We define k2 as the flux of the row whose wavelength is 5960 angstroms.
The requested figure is 11.7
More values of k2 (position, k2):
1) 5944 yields 11.6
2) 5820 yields 12.1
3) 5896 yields 4.29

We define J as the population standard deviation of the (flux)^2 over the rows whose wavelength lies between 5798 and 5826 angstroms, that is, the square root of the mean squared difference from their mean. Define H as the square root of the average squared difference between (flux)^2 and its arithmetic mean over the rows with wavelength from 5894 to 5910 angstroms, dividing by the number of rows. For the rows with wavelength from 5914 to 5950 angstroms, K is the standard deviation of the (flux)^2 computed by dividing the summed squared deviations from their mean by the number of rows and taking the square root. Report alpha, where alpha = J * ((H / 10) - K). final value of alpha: -109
